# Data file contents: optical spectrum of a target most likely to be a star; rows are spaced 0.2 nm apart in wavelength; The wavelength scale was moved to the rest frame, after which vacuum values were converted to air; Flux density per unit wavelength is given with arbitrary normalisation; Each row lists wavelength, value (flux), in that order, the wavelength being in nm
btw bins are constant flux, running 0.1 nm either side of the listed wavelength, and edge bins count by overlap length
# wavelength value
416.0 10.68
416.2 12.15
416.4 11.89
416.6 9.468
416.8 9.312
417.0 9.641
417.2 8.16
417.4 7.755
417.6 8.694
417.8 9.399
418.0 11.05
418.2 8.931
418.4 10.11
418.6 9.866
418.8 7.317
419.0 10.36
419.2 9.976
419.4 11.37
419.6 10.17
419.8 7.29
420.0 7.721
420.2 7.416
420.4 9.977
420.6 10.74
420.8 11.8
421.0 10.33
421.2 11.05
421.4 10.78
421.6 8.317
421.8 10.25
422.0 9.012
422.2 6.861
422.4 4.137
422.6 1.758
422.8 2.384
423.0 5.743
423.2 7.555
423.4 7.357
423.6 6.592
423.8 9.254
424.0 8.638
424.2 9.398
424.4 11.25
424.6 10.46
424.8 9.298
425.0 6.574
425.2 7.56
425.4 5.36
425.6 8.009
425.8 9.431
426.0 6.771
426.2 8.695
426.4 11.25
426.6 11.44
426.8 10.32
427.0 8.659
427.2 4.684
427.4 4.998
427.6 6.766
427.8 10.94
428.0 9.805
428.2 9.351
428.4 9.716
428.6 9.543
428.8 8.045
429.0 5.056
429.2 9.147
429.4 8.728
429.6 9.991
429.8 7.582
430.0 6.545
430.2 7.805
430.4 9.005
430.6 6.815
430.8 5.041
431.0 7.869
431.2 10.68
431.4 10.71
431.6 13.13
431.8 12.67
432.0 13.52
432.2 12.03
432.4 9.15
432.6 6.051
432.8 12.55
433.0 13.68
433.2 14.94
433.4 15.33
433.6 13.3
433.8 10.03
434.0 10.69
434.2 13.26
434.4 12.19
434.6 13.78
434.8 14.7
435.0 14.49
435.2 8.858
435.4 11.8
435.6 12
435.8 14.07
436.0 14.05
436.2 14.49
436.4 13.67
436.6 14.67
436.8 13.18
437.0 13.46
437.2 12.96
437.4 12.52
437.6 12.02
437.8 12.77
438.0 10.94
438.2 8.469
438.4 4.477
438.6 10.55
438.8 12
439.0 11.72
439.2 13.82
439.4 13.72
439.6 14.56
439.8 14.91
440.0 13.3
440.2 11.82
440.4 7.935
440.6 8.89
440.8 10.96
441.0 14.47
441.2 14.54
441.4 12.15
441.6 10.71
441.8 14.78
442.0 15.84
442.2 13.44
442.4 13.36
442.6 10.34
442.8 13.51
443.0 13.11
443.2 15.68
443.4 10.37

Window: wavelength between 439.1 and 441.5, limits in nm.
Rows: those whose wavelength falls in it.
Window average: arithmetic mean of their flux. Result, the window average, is 13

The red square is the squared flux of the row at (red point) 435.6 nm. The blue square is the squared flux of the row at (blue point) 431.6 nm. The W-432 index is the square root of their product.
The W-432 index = 158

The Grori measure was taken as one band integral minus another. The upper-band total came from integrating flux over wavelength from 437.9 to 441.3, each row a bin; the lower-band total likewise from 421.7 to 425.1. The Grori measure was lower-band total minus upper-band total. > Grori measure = -14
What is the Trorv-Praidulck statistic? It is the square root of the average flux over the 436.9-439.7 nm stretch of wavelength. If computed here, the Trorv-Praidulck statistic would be 3.4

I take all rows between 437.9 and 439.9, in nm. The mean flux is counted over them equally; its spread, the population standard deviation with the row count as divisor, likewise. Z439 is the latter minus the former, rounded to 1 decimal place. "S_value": -8.5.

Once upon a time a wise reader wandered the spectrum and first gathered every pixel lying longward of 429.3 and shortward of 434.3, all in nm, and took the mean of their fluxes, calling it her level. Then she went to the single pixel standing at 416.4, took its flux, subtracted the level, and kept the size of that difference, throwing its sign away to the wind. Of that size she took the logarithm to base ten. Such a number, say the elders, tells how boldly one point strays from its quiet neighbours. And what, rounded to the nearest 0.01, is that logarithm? 0.16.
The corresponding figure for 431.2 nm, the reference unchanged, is -0.63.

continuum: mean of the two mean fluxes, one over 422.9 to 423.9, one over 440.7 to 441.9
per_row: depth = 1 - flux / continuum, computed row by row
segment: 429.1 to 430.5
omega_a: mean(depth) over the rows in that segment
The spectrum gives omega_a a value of 0.2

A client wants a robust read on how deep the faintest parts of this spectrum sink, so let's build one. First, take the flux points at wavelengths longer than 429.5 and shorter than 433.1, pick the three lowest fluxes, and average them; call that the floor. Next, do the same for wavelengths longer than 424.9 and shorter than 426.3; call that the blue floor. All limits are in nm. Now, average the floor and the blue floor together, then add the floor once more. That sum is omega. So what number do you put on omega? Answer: 11.9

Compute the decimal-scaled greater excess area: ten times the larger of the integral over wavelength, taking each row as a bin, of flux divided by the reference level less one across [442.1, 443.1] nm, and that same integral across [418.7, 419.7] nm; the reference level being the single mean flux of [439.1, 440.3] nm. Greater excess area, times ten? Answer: -1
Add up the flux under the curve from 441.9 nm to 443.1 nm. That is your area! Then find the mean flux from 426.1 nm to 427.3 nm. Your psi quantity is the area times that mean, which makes 146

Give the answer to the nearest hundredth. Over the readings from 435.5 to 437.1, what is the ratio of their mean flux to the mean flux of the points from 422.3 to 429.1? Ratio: 1.75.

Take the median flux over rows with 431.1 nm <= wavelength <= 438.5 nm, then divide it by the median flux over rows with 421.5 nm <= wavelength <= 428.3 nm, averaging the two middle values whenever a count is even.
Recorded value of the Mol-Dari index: 1.51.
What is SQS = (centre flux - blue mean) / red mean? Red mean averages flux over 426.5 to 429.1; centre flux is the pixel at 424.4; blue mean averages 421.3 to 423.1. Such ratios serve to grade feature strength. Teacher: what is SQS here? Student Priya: 0.56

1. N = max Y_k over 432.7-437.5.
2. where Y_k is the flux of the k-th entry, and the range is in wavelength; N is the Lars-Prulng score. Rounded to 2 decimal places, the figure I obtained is 15.33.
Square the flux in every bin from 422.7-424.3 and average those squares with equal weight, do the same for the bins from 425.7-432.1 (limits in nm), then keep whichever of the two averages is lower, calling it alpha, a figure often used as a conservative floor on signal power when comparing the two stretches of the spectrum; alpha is 55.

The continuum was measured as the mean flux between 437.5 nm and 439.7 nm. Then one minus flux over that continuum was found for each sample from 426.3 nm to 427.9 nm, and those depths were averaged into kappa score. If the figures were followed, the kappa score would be 0.24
